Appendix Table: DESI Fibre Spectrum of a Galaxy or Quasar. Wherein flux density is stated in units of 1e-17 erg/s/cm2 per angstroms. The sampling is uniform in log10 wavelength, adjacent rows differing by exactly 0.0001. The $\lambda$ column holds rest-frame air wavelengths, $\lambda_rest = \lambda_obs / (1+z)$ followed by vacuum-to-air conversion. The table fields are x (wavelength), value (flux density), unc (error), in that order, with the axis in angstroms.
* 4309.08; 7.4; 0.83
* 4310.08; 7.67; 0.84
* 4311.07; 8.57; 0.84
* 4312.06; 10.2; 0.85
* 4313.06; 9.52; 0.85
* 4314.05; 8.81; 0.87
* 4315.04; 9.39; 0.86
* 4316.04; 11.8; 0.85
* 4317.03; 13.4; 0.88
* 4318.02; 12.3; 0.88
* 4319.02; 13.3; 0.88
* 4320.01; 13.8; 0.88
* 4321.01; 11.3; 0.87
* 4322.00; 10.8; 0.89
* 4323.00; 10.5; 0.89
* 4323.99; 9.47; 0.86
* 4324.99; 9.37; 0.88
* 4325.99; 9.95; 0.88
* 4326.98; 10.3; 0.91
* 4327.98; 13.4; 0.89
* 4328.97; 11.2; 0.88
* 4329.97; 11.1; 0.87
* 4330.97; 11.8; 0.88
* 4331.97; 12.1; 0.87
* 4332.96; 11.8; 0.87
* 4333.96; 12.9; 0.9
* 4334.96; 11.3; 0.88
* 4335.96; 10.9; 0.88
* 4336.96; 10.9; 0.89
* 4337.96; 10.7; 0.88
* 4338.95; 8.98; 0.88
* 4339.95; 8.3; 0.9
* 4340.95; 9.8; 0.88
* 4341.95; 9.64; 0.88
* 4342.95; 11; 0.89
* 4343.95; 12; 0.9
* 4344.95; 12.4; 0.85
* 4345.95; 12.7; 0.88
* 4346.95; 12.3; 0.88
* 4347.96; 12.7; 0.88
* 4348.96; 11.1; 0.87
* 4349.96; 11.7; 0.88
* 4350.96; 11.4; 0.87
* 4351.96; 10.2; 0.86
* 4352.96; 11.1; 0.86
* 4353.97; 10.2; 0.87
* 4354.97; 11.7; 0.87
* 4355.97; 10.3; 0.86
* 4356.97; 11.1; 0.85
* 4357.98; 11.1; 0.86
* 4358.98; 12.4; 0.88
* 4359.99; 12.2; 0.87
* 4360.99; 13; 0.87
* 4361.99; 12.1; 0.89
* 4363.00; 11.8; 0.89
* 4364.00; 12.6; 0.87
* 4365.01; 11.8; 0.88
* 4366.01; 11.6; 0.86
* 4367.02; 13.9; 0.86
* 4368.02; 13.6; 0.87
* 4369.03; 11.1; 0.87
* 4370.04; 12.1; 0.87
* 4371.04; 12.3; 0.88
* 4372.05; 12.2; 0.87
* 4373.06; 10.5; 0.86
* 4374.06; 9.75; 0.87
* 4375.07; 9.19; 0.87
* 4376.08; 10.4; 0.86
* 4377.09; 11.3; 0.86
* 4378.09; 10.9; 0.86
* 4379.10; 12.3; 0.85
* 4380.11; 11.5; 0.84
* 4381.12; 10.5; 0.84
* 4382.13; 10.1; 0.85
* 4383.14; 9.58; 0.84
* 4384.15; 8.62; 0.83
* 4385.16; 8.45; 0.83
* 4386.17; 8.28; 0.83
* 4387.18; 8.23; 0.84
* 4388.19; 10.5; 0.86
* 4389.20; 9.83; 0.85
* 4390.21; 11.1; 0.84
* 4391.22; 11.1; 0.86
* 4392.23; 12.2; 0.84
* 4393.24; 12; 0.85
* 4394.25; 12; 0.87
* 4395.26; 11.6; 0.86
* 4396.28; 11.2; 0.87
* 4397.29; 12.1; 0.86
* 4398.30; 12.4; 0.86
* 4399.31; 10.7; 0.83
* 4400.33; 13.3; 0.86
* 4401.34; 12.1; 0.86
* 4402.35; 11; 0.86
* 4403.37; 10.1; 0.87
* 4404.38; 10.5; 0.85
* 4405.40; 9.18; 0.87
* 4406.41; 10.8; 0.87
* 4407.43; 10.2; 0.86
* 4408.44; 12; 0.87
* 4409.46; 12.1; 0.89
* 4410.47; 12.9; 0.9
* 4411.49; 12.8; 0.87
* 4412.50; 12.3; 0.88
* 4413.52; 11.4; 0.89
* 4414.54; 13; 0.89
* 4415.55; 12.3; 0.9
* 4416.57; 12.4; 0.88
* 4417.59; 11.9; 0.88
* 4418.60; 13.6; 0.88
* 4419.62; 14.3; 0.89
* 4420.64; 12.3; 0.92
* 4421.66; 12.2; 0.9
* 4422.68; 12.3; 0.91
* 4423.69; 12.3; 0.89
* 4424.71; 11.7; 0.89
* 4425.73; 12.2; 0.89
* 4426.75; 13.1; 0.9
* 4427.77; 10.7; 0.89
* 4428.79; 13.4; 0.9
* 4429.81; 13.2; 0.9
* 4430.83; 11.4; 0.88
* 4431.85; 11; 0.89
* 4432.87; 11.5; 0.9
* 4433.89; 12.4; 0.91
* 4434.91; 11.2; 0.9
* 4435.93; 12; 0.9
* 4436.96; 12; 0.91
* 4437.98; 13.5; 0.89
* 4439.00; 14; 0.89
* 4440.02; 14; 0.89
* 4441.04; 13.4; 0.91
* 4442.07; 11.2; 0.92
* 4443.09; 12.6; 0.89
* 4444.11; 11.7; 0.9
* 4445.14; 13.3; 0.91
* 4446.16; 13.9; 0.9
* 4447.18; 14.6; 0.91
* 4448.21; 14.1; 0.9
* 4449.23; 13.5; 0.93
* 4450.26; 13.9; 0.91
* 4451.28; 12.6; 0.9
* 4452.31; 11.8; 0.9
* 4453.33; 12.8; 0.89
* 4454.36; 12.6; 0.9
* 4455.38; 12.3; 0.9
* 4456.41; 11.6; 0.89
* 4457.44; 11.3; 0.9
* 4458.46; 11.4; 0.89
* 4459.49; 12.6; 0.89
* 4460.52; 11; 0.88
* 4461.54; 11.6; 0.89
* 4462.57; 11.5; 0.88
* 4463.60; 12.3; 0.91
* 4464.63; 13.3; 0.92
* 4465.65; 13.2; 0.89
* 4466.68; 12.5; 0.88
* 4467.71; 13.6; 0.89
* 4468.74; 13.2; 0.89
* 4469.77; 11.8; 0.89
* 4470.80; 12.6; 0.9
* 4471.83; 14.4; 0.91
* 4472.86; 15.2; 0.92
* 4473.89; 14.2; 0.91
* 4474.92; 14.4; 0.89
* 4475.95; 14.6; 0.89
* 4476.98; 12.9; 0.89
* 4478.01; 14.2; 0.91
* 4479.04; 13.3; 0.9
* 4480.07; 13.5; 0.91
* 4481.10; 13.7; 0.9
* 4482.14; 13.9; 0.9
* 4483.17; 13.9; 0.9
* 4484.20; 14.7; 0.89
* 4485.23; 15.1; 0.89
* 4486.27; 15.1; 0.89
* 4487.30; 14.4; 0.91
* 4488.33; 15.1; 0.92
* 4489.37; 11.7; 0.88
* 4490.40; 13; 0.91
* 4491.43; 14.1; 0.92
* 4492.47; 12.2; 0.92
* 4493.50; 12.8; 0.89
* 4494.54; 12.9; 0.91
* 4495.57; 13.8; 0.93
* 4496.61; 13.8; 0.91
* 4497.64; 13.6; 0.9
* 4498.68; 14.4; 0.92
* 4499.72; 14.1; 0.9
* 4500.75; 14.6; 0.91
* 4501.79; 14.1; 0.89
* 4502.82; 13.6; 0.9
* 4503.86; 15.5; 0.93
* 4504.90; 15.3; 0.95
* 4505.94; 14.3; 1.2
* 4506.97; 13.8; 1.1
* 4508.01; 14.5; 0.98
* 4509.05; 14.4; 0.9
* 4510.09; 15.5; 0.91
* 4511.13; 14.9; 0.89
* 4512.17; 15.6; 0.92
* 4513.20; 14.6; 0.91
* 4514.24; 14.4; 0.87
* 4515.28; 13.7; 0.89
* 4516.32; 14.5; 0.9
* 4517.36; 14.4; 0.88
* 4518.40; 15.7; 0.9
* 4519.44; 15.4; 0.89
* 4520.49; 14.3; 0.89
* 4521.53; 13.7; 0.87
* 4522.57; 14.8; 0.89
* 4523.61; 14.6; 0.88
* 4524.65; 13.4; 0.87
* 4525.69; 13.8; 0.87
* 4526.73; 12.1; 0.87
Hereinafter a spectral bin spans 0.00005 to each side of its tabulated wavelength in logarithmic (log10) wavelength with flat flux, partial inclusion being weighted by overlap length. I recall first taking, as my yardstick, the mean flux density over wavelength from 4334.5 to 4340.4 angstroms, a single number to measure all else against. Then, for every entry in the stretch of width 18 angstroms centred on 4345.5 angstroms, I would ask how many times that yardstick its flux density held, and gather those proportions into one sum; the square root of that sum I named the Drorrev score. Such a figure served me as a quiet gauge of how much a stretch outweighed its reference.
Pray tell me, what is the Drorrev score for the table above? 4.40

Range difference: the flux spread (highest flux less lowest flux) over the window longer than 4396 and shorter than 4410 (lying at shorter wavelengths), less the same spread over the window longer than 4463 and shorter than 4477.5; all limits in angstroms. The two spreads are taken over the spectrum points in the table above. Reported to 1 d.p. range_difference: 0.7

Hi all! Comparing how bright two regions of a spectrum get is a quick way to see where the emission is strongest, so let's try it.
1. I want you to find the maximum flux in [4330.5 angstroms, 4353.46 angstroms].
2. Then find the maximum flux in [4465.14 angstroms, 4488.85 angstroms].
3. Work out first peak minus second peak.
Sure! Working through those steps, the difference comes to -2.3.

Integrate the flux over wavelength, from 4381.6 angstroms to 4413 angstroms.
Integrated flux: 344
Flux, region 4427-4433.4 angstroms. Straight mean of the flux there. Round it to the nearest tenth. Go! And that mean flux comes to 11.9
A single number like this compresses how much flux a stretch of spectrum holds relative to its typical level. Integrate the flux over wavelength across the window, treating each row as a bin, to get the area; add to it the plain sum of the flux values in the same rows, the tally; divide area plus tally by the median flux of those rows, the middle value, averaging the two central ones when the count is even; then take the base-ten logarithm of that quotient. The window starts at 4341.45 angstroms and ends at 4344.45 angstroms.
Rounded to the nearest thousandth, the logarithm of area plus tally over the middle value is 0.773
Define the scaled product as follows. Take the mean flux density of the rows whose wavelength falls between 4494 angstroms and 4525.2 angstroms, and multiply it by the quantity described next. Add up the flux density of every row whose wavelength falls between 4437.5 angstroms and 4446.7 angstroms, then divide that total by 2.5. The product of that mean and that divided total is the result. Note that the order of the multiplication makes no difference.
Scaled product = 678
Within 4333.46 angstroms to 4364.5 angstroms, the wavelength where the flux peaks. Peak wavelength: 4360.99 angstroms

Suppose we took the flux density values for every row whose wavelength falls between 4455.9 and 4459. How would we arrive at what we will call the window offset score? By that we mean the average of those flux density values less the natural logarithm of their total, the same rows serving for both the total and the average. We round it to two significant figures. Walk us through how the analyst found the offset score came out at 7.9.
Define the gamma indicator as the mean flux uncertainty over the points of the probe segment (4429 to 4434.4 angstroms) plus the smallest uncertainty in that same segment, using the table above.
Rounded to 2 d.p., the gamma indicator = 1.78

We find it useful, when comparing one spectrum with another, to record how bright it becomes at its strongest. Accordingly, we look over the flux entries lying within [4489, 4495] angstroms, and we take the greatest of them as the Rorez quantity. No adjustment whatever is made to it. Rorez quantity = 14.1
